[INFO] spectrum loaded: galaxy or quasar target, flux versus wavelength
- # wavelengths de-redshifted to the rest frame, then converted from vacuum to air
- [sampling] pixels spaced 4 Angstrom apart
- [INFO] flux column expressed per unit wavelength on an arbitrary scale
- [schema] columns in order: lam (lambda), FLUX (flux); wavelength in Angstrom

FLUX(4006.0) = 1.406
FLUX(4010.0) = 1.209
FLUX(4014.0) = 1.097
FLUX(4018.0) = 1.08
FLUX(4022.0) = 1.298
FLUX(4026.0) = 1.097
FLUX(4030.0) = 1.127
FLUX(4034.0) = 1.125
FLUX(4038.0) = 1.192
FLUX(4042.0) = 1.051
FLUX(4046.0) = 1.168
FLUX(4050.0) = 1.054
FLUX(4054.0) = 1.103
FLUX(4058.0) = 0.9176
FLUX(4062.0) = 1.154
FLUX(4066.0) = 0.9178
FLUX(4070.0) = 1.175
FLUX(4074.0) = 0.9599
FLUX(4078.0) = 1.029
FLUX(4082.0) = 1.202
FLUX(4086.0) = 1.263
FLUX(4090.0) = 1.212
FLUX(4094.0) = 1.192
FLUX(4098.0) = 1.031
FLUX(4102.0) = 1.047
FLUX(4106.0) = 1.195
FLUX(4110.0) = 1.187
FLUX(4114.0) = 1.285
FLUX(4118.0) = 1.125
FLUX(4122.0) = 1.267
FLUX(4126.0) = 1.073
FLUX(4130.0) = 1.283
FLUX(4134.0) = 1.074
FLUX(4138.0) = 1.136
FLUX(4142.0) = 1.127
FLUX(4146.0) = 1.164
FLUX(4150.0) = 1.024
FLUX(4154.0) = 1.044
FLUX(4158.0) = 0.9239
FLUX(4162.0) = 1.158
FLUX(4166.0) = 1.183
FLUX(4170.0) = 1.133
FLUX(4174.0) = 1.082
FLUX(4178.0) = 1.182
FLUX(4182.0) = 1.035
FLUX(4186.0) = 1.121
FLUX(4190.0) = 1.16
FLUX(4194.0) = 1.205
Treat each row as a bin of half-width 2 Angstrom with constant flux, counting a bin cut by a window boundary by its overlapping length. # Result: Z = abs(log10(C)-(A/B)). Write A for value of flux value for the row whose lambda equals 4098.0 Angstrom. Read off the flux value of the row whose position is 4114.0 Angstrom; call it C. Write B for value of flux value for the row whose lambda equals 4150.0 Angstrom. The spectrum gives 0.90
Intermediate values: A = 1.031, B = 1.024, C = 1.285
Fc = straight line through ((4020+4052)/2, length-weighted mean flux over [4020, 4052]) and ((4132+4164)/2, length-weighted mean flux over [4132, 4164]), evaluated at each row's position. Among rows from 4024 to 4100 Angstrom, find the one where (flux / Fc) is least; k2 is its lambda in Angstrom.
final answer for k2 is 4058.0 Angstrom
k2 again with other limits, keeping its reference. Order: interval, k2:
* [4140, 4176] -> 4158.0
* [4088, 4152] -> 4098.0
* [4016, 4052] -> 4042.0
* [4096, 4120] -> 4098.0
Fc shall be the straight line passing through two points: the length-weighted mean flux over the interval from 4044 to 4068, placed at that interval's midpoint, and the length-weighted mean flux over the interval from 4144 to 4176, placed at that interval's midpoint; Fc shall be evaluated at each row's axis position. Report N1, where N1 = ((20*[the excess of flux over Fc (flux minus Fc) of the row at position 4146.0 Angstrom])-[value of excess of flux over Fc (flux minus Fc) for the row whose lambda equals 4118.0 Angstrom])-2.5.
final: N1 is -1.0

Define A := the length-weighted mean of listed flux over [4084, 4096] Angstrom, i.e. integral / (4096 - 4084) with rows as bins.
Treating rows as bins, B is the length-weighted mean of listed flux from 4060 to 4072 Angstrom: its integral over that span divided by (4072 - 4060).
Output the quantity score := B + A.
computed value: 2.30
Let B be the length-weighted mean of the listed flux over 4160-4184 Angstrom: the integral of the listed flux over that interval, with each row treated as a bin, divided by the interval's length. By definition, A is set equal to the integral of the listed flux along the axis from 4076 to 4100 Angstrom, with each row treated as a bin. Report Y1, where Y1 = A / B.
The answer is 24.6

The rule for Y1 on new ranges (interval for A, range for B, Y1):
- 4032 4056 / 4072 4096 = 23.4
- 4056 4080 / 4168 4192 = 22.0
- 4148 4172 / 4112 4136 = 21.8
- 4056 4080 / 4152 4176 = 22.6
